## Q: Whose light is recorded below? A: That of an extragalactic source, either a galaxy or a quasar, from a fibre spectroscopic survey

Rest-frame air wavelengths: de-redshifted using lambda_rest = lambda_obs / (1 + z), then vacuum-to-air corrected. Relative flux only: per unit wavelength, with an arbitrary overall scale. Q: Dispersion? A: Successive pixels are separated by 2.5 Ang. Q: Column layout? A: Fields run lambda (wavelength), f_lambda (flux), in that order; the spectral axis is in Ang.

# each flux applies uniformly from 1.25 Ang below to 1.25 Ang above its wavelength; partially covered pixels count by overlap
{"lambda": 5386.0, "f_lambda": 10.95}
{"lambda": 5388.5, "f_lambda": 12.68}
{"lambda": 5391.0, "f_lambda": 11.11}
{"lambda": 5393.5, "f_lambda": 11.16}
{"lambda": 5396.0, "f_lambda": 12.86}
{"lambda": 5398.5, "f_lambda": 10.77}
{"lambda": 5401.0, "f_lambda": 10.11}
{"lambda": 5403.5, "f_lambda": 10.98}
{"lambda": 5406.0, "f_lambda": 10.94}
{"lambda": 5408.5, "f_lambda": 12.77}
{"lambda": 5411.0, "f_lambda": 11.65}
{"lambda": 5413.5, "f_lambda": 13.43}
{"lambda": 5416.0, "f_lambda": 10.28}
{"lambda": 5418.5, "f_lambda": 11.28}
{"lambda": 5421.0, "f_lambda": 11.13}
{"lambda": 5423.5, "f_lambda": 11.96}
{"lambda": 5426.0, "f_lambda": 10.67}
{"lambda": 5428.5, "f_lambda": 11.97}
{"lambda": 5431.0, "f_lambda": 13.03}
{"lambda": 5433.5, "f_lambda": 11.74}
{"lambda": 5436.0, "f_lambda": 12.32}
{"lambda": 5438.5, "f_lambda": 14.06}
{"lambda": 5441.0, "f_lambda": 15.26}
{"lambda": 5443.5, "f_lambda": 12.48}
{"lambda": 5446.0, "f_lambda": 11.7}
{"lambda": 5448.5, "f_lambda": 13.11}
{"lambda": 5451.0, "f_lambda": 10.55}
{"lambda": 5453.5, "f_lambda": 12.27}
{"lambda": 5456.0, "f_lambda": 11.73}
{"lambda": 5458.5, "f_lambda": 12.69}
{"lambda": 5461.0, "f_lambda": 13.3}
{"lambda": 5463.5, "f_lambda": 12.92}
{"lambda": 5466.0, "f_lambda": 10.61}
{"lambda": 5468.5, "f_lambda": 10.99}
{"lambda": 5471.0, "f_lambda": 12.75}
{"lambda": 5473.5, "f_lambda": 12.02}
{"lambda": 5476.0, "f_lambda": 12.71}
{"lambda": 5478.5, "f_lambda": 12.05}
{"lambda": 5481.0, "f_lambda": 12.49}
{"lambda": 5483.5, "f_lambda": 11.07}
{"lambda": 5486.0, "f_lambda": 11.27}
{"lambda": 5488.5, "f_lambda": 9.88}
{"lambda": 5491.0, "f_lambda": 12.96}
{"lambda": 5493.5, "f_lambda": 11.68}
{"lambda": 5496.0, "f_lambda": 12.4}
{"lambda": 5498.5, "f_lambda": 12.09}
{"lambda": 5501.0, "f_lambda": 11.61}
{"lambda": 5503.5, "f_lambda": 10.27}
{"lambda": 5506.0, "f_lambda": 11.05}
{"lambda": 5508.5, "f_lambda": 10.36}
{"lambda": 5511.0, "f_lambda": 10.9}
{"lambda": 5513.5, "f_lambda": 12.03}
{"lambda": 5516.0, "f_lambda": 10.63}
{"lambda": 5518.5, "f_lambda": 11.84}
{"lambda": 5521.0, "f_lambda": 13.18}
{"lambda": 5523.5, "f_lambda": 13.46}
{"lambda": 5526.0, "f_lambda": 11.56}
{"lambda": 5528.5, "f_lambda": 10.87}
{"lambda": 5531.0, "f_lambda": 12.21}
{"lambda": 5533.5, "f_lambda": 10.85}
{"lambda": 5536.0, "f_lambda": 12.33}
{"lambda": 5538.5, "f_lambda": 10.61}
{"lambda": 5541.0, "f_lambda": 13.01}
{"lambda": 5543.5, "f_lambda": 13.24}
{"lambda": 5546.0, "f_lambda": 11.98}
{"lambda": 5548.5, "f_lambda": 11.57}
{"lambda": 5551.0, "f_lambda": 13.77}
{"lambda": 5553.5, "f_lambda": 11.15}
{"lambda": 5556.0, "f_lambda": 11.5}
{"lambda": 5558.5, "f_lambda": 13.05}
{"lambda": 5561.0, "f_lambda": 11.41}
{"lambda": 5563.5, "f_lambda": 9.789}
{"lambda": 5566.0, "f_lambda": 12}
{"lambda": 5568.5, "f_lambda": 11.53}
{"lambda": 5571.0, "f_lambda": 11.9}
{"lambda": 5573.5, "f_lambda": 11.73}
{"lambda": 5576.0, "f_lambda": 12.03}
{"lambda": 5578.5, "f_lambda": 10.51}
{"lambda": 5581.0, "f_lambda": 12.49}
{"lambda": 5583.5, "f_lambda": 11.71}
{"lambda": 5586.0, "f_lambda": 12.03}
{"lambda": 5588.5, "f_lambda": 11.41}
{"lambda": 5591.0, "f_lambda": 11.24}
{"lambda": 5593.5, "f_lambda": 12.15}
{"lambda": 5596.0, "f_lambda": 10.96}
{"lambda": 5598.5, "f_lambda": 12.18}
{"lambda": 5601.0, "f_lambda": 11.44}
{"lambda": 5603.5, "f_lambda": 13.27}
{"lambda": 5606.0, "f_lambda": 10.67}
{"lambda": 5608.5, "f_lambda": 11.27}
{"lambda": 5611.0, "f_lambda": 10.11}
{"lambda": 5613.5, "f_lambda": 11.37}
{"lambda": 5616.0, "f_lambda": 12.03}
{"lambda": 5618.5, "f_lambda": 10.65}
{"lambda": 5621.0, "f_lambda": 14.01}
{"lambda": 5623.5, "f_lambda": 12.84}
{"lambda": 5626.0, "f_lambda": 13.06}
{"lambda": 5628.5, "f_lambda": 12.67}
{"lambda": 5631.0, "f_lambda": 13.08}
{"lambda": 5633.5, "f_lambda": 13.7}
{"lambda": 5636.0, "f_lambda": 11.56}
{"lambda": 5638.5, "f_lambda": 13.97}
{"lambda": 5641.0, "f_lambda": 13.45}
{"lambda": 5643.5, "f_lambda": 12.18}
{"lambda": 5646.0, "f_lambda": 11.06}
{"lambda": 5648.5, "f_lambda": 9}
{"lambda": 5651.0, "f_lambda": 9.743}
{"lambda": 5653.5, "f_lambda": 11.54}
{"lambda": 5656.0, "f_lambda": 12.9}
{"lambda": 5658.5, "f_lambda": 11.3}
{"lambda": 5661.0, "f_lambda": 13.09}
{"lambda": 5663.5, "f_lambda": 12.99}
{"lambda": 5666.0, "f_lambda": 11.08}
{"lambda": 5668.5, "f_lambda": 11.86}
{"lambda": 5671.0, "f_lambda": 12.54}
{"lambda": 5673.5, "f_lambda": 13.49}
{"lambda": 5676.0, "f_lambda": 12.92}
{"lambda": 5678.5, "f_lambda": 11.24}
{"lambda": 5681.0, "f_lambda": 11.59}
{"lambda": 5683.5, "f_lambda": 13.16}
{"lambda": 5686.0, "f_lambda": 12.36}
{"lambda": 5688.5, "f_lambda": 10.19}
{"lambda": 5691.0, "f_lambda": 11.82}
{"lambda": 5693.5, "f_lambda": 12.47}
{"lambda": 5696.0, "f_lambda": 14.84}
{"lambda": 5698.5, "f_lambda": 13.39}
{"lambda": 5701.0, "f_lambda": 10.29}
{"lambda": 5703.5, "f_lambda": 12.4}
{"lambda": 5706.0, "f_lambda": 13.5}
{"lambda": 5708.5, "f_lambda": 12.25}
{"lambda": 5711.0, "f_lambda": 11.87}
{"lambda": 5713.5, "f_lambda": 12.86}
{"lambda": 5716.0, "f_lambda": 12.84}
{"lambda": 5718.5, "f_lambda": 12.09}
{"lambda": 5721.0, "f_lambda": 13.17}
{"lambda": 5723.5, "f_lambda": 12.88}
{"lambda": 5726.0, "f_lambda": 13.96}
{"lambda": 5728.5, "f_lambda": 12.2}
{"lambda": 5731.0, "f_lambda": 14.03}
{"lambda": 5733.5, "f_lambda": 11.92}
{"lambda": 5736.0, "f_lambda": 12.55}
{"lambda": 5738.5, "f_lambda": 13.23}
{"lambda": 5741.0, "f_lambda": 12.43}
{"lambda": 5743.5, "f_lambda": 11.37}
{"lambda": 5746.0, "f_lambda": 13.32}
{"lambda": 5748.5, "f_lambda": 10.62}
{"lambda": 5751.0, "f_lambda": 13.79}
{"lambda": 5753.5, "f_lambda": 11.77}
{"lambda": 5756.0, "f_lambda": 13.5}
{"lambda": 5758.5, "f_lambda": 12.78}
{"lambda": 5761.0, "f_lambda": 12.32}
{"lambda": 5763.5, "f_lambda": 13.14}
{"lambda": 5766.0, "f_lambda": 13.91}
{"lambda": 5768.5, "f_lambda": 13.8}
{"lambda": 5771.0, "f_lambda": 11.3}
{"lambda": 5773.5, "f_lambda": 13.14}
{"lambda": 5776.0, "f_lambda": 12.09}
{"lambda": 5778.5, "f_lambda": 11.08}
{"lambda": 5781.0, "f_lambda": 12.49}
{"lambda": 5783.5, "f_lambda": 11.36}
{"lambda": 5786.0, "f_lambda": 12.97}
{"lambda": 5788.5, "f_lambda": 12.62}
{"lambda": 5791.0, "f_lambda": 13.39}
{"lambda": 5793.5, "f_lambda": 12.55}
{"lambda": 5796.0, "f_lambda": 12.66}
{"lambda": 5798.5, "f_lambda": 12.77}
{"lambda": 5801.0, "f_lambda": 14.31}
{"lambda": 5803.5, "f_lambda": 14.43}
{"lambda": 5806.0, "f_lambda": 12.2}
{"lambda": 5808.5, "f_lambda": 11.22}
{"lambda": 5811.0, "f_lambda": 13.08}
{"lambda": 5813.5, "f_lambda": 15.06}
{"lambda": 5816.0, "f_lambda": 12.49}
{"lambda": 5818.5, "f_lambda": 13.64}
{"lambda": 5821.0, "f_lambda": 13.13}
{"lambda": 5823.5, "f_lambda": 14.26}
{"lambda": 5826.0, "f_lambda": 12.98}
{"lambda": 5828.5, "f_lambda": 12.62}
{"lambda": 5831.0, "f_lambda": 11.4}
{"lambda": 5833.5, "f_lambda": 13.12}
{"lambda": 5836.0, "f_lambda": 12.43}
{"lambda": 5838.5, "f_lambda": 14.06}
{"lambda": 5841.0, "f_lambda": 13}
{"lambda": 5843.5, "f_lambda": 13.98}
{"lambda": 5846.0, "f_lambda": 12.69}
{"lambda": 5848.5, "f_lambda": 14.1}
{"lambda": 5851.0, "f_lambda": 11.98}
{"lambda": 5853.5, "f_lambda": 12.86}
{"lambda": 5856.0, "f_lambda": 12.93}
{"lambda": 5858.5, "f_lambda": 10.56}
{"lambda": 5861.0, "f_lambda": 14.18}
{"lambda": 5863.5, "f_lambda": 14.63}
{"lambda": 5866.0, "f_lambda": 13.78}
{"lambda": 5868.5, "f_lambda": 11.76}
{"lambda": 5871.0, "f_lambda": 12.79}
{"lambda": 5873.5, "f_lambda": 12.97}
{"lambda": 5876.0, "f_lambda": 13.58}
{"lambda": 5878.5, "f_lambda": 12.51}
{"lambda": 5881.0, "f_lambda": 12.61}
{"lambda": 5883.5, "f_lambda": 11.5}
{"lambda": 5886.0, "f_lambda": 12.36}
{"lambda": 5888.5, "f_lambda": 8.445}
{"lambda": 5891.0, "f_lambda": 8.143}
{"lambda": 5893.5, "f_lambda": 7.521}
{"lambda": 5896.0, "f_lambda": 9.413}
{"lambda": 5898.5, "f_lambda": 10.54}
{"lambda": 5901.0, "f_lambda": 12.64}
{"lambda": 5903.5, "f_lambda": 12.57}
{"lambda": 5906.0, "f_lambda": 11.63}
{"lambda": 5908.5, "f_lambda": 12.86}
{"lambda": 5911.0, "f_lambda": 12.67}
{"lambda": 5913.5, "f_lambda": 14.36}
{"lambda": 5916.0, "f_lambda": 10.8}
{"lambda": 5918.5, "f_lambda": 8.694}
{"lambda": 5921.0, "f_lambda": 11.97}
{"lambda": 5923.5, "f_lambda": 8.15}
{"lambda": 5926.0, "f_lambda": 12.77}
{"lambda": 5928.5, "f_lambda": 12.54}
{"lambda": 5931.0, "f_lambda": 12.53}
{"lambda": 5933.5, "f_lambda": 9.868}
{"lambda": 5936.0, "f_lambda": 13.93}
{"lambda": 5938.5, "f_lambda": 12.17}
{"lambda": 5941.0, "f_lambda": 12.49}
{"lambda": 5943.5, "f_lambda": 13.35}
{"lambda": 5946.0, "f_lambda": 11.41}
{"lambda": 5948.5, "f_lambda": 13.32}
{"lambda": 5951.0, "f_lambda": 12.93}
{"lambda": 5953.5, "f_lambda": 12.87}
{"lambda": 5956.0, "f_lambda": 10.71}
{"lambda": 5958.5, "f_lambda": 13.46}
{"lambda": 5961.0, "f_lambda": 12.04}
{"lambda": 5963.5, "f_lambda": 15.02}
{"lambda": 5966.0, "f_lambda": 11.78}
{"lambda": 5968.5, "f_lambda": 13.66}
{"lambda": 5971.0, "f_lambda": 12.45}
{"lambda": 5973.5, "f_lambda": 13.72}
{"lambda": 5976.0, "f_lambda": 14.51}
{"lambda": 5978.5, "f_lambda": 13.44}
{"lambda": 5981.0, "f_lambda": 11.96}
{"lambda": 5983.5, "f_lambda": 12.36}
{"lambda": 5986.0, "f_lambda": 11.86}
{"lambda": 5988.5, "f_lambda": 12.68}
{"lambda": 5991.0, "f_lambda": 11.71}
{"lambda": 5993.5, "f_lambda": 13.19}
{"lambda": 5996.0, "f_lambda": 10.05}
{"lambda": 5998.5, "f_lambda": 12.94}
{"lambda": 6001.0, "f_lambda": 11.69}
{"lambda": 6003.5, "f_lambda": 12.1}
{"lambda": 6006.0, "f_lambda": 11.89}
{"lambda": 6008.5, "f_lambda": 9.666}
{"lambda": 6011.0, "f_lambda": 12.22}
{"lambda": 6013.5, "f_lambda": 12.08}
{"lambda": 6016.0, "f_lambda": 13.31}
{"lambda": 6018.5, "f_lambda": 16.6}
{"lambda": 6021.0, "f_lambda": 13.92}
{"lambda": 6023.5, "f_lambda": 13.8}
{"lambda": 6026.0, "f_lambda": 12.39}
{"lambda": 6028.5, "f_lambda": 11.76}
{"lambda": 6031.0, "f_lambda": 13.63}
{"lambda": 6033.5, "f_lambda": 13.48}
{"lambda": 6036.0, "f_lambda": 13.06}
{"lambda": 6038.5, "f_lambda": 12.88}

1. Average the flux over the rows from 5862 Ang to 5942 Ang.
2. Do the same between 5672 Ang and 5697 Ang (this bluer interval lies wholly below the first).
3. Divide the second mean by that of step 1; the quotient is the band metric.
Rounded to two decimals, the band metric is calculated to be 1.06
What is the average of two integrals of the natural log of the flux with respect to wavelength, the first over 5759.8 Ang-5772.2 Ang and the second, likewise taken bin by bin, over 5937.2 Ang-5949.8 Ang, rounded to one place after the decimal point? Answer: 31.8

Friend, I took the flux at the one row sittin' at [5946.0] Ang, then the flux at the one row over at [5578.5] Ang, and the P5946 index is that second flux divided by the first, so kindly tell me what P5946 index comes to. 0.92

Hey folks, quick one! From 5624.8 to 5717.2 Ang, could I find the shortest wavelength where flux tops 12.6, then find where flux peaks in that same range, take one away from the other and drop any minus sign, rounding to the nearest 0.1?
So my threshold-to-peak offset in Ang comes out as 70.0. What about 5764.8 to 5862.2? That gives 47.5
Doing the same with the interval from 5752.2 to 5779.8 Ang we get 10.0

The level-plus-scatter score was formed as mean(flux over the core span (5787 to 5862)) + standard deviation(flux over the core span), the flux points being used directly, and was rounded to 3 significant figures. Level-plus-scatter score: 14.0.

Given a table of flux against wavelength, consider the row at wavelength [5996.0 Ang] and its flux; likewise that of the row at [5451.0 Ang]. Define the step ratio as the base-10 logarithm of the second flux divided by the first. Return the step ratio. 0.02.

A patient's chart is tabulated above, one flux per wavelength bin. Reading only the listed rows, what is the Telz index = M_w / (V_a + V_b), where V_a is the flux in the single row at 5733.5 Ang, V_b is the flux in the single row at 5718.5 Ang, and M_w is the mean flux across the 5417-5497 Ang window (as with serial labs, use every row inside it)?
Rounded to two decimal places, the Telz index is 0.50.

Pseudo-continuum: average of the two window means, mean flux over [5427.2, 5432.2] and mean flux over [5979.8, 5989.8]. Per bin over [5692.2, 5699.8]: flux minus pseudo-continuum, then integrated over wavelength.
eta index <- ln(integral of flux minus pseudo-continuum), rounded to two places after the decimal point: 2.20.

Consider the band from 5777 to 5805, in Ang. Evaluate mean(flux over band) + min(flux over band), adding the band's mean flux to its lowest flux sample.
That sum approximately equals 23.9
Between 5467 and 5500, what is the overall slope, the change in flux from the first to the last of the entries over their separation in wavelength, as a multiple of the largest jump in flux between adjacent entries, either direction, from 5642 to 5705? 0.012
